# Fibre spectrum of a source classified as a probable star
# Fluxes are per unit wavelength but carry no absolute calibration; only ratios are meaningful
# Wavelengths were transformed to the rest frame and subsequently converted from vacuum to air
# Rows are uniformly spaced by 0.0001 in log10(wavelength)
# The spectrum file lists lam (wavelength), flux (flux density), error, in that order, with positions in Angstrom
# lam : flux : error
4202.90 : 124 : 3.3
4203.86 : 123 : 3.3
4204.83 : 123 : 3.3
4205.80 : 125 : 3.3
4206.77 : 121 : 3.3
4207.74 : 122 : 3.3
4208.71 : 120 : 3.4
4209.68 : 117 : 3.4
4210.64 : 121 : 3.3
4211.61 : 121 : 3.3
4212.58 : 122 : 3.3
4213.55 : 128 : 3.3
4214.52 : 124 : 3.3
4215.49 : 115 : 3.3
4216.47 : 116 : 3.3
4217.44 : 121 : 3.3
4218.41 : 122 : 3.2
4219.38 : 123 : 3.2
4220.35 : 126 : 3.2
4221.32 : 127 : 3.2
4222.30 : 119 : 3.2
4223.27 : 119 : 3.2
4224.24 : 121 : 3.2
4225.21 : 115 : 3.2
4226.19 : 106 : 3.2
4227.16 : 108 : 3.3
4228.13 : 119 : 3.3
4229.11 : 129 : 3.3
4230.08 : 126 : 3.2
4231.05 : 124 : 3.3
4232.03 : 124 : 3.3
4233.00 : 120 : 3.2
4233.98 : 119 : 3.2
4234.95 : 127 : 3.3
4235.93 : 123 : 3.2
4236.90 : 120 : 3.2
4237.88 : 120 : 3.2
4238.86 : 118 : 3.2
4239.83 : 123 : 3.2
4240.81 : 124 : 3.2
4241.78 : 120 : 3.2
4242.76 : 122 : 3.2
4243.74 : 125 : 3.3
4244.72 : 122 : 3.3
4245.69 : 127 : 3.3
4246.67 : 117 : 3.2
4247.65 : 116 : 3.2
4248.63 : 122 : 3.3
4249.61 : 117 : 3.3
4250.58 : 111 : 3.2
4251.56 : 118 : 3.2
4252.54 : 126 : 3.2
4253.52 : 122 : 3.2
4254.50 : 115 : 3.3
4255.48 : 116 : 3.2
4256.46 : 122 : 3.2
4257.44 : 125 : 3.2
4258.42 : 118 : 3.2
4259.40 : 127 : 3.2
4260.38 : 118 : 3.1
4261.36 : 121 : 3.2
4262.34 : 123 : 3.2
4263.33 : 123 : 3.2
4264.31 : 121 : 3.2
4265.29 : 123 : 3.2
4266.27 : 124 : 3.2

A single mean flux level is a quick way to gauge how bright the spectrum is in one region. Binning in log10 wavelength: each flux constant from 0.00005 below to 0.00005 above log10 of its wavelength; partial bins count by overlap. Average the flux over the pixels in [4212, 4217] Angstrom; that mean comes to 121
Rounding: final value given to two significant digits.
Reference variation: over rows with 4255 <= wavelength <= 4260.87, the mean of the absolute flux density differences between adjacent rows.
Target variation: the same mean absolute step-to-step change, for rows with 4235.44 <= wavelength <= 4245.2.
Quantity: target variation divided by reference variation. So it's 0.38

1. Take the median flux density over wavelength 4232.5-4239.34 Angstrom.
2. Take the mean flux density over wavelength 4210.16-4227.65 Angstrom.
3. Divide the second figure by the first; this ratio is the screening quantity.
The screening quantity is 1.00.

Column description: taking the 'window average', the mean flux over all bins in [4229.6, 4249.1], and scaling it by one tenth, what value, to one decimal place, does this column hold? 12.2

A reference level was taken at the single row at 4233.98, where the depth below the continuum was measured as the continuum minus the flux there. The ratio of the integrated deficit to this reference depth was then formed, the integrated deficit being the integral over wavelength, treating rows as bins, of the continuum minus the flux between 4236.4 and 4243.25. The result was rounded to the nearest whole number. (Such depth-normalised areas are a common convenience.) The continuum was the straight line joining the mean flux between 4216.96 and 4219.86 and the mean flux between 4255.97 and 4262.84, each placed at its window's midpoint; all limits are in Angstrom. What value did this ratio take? 2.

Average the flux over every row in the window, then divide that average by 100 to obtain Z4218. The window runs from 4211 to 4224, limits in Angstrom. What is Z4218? 1.22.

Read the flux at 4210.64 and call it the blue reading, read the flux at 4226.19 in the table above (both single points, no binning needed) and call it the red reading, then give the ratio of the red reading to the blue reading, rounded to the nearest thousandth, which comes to 0.876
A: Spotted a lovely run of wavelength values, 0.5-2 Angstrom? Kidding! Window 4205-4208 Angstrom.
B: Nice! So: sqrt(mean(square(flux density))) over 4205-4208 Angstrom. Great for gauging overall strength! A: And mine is 122.7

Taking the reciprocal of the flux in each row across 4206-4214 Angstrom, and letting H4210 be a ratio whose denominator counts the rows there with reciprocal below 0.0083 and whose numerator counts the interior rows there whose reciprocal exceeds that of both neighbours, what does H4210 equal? 0.17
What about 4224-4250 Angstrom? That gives 0.43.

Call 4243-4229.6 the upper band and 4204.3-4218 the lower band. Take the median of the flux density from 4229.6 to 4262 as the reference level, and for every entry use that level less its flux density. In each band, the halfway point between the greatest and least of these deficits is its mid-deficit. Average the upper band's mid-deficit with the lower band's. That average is 0.0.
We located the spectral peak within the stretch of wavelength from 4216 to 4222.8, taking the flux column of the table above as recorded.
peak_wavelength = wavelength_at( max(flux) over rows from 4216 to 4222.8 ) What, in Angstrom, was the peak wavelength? 4221.32 Angstrom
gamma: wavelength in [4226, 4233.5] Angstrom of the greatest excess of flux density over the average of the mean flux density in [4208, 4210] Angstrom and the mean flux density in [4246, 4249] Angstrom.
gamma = 4229.11 Angstrom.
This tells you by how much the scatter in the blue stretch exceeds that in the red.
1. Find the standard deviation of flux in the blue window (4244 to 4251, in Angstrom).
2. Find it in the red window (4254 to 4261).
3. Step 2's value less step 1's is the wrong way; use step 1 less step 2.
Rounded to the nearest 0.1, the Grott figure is 0.6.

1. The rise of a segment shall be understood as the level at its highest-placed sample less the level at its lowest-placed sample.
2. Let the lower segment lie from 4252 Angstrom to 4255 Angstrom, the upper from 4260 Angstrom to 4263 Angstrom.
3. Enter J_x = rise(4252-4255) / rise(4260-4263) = -2.2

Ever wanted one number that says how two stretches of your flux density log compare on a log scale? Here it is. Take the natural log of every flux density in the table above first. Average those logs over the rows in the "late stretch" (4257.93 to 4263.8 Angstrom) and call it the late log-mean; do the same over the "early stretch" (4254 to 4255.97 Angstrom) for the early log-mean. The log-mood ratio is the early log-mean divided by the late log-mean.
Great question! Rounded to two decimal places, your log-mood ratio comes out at 0.99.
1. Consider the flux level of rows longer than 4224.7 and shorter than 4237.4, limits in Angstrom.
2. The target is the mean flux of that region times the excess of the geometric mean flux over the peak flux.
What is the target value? -1103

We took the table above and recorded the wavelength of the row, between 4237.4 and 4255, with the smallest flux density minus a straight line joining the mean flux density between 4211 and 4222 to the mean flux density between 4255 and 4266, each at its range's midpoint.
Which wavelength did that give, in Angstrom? 4250.58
